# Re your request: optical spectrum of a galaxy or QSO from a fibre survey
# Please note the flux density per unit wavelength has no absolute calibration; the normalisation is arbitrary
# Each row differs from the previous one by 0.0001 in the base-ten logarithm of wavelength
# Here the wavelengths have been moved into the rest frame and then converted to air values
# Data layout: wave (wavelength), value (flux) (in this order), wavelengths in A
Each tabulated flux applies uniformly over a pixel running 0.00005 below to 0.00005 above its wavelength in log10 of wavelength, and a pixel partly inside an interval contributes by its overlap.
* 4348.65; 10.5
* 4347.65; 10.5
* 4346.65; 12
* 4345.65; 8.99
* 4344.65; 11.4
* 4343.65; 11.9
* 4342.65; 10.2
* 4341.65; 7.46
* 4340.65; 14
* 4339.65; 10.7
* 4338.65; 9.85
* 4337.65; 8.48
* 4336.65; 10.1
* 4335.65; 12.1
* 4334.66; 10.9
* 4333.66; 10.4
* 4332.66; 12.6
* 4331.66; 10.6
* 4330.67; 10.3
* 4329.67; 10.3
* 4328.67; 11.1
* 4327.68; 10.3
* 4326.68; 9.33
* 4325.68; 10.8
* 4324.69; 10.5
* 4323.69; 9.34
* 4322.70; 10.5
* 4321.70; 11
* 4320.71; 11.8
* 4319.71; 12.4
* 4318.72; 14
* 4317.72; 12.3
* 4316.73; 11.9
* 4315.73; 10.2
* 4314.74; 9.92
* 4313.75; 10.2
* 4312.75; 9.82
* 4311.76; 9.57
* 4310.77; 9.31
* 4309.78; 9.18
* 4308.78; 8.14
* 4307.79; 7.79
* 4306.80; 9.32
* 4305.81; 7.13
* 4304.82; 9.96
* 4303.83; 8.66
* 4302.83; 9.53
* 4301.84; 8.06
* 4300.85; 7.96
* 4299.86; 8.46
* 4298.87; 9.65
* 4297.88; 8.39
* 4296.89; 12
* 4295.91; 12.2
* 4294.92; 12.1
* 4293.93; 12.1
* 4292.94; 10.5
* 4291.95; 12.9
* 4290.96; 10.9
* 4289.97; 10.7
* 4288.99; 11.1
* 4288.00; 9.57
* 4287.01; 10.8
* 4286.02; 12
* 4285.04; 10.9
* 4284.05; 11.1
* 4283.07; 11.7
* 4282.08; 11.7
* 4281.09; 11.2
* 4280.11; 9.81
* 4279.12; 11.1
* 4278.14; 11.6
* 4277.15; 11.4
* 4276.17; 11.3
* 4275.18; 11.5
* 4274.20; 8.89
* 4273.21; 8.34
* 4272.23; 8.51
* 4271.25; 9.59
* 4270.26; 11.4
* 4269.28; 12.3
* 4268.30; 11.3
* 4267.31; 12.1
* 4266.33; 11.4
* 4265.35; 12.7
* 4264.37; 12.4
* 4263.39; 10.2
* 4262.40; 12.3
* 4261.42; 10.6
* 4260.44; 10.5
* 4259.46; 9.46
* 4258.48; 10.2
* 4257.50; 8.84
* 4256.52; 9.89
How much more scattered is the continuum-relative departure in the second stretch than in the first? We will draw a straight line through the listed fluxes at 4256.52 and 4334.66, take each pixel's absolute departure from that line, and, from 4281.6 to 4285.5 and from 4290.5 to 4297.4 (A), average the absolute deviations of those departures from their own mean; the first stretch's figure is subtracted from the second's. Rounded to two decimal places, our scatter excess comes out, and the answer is 0.26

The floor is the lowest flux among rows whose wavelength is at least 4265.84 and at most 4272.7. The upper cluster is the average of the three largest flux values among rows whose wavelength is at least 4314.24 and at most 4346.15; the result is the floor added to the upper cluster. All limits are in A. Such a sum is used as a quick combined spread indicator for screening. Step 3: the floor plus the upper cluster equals 22.0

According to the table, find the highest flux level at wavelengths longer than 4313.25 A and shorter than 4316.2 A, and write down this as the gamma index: 10.2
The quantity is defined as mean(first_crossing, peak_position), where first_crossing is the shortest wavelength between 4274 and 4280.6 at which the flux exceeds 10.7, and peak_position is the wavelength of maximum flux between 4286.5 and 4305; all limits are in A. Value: 4283.6 A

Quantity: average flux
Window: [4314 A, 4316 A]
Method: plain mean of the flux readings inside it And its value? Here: 10.1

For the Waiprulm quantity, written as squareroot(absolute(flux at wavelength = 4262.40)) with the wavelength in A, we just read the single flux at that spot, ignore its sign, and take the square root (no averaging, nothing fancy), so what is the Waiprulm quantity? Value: 3.5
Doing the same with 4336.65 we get 3.2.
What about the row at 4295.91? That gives 3.5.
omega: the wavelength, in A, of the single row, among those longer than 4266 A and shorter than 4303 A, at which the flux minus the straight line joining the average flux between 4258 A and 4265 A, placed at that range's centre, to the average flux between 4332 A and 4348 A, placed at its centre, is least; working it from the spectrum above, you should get 4300.85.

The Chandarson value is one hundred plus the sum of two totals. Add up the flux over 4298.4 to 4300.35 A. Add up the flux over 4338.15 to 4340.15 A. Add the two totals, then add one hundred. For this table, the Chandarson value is 139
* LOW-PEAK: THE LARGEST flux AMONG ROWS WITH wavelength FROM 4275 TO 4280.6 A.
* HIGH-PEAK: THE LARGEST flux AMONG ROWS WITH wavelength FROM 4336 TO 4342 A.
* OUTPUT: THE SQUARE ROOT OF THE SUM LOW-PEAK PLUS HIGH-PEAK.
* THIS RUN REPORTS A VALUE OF 5.06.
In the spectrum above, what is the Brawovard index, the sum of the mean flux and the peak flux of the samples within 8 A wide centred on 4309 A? 18.6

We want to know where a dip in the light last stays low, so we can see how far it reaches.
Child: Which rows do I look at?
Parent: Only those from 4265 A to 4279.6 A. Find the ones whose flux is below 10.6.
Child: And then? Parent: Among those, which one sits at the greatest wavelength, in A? 4274.20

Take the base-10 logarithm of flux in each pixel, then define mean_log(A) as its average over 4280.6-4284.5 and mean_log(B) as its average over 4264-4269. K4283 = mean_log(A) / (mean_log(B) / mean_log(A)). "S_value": 1.038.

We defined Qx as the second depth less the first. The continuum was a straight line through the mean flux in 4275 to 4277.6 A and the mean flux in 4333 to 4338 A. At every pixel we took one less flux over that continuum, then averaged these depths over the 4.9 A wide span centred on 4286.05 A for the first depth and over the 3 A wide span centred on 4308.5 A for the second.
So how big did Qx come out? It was 0.20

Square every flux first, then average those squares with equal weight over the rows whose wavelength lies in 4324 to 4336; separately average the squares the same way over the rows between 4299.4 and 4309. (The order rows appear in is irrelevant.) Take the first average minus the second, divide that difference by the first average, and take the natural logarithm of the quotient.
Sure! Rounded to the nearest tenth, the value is -1.0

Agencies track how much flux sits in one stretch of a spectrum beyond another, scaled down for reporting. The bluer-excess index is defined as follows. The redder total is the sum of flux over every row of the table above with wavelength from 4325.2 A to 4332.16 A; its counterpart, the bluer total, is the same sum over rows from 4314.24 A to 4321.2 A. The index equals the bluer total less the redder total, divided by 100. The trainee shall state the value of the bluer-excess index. 0.10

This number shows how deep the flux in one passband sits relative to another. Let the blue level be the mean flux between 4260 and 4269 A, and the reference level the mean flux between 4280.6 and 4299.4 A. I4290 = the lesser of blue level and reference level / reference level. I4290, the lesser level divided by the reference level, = 1.00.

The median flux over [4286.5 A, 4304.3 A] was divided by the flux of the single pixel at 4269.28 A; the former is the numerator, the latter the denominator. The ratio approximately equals 0.86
